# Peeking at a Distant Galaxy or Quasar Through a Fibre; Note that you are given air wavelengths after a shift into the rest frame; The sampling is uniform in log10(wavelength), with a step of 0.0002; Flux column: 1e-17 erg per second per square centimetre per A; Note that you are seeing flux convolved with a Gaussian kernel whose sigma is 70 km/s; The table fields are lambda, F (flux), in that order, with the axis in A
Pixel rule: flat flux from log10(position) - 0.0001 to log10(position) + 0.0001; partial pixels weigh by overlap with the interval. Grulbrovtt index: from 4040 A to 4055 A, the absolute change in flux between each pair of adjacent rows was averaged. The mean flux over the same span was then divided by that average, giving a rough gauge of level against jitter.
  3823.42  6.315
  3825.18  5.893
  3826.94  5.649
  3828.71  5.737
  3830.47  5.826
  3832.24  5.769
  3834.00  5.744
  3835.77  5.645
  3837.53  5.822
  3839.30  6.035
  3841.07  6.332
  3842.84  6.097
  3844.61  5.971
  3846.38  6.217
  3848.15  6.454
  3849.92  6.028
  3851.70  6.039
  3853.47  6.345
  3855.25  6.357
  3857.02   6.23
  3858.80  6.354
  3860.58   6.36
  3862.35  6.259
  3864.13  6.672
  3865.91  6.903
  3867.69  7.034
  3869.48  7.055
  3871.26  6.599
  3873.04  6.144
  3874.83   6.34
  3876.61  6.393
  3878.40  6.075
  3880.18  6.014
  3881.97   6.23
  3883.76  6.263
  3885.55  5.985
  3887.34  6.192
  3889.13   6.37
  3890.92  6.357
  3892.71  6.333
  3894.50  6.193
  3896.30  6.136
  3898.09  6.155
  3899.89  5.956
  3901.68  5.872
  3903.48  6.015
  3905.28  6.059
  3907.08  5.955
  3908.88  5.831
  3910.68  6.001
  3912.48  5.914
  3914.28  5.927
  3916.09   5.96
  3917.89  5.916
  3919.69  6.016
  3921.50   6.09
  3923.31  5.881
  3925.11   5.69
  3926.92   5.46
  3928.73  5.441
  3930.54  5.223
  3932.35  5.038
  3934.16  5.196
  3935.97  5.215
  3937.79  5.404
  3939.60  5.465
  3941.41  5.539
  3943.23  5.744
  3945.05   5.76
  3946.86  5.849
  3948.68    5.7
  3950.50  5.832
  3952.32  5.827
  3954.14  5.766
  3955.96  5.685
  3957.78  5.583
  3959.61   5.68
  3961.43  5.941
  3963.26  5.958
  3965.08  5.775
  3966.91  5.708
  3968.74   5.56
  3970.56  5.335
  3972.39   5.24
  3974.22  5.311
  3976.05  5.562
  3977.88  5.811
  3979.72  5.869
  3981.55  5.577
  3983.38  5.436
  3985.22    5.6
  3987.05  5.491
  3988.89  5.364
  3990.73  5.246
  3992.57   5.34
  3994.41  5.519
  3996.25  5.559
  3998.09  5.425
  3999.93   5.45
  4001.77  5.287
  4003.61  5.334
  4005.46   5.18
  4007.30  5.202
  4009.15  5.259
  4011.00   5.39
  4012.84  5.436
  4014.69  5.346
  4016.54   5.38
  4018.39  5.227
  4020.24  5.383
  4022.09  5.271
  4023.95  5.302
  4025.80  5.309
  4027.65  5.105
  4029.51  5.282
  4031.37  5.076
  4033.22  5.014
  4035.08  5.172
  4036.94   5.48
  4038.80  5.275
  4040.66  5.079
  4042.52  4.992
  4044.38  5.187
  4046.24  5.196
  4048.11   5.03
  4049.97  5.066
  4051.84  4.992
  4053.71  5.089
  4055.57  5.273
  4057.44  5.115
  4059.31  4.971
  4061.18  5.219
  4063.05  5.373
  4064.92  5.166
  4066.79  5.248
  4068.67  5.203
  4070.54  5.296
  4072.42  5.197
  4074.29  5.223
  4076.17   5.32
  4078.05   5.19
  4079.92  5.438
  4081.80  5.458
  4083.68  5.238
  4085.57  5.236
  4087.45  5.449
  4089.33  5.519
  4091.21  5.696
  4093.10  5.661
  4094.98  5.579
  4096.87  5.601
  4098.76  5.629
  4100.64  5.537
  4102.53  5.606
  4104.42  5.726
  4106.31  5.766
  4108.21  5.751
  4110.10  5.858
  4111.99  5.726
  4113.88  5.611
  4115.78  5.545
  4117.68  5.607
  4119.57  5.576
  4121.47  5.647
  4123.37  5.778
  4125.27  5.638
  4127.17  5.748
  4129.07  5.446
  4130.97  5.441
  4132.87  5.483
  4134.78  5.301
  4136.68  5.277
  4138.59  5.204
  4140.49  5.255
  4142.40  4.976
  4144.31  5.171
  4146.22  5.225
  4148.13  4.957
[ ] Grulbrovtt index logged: 54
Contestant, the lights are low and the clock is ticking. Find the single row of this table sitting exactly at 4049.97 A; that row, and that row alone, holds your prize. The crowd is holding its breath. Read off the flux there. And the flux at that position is 5.066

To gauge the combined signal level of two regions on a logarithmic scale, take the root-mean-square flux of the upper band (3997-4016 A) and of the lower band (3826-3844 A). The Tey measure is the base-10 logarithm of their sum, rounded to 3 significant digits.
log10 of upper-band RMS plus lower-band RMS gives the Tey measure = 1.05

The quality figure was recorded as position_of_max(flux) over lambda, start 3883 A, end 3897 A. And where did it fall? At 3889.13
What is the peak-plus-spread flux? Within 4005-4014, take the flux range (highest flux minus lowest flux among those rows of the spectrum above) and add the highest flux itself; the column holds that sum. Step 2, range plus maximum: 5.69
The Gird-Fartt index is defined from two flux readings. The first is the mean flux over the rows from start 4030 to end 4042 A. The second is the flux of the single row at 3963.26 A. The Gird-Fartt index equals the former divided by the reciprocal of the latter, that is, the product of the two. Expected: 30.9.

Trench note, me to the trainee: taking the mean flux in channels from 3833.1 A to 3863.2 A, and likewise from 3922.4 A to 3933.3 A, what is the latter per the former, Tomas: 0.89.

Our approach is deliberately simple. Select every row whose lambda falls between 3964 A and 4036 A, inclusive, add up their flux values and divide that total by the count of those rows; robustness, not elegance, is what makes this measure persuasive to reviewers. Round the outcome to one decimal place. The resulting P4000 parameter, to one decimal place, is 5.4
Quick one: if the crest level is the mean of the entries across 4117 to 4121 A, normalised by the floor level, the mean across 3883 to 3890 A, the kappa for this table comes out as 0.90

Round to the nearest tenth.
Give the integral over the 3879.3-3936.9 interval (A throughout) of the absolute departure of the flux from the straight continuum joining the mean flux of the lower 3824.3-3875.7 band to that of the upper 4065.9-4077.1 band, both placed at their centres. 12.0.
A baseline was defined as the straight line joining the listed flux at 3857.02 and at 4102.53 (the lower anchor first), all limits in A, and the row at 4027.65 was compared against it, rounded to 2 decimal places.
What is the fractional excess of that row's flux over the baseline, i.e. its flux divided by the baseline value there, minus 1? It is -0.12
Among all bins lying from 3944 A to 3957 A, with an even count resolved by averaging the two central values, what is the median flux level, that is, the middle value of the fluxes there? 5.77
